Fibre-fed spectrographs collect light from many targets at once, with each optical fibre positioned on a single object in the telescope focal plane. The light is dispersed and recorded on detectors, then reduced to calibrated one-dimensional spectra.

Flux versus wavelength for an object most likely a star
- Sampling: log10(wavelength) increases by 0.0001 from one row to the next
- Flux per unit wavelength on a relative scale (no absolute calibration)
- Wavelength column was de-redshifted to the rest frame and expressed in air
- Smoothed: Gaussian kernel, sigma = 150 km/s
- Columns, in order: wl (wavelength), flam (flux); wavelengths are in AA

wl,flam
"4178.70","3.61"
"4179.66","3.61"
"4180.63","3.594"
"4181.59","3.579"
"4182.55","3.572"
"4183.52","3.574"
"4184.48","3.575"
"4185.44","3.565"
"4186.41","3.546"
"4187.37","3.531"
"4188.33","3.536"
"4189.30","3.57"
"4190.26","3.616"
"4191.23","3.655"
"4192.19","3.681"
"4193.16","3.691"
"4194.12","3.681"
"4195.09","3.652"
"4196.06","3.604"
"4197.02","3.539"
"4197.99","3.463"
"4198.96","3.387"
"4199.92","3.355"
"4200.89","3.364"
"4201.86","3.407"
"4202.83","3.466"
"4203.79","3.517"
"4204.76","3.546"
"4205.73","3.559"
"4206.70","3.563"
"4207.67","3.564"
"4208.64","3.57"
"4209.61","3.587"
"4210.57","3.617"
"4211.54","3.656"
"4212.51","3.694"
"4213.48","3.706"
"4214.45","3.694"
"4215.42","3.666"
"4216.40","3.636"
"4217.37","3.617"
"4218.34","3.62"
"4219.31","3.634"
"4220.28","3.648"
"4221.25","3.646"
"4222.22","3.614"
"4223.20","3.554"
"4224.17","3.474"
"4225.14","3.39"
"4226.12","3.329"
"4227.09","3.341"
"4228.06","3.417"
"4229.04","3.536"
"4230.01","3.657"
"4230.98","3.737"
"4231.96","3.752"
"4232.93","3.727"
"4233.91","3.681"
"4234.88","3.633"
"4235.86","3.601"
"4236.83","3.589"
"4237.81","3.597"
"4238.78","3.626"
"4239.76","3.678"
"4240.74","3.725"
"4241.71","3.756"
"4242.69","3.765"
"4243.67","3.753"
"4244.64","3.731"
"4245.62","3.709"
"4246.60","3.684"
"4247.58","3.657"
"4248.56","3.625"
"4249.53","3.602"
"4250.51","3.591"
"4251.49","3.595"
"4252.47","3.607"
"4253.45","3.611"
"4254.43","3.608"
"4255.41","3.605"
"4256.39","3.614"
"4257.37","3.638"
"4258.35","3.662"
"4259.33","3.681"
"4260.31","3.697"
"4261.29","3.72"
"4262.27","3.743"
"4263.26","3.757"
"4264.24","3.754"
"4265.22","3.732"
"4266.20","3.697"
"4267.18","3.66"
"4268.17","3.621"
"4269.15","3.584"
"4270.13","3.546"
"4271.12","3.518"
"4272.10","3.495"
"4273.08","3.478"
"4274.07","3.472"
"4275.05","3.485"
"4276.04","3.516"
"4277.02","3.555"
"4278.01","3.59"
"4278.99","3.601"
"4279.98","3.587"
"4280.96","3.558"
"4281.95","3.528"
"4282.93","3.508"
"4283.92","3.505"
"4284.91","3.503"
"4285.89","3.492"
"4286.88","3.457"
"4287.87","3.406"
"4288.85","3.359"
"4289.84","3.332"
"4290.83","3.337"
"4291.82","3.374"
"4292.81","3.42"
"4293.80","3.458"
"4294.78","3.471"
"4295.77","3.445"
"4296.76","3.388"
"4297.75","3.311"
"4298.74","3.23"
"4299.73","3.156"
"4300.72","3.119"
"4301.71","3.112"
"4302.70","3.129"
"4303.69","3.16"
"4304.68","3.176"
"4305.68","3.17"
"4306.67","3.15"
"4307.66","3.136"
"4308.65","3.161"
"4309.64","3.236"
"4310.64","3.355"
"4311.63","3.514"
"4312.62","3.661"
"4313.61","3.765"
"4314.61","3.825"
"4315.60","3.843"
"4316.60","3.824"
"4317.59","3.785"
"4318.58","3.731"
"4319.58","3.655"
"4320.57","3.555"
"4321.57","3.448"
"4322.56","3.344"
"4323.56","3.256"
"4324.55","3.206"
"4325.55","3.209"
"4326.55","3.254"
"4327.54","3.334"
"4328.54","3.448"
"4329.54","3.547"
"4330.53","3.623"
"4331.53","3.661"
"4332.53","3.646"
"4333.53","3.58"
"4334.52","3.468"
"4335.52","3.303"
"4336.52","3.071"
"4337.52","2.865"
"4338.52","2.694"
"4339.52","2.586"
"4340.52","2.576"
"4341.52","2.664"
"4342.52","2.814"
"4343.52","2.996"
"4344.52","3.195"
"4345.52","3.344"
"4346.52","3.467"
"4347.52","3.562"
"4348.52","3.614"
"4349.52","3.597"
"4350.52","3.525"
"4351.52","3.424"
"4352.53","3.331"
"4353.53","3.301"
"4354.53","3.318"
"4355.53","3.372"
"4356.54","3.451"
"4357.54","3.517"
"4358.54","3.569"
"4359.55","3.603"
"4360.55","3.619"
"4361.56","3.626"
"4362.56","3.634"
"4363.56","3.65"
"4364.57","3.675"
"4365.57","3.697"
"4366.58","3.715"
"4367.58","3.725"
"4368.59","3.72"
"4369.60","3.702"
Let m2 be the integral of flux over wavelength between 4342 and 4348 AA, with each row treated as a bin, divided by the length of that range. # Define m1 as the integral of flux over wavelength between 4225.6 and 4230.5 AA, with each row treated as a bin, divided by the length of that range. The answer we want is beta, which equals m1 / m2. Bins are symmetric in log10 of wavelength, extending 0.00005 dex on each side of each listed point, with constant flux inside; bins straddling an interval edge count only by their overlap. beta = 1.07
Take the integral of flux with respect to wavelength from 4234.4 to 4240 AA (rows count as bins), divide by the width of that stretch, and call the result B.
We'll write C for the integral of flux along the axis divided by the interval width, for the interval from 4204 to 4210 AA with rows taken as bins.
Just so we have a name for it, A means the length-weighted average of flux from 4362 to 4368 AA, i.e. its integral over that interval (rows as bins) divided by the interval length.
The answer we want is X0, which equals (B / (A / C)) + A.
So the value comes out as 7.18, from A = 3.69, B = 3.62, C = 3.56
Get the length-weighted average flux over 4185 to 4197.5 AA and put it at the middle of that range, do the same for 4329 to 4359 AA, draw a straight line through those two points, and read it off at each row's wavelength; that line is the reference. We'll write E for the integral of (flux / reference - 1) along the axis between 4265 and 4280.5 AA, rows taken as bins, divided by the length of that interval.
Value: 0.04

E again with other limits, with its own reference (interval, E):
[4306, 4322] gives 0.06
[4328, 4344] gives -0.04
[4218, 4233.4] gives 0.01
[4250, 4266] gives 0.06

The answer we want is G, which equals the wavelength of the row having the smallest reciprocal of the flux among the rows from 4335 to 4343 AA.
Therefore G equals 4335.52 AA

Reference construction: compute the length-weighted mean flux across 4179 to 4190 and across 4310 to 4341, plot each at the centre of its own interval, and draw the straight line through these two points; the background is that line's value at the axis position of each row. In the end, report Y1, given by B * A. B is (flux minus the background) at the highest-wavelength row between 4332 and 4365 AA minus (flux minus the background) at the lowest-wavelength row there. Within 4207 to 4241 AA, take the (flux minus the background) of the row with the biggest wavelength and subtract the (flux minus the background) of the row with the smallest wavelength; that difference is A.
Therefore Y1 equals 0.013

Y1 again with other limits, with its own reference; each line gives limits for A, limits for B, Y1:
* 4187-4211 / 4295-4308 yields -0.033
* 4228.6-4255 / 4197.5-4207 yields 0.011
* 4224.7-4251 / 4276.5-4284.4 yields -0.010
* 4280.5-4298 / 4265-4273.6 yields 0.056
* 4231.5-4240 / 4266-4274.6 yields 0.014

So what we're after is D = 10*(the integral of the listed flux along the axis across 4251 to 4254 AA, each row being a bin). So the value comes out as 108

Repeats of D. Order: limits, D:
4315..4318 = 115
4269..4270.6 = 57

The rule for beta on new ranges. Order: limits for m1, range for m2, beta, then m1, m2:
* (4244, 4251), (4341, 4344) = 1.30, 3.66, 2.82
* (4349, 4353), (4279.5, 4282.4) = 0.97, 3.47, 3.56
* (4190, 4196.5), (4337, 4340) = 1.35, 3.65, 2.72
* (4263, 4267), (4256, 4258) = 1.03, 3.74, 3.63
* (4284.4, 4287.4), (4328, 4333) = 0.97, 3.48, 3.58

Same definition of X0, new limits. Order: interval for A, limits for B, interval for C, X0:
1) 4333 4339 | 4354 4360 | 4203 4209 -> 7.05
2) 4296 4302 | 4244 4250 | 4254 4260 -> 7.37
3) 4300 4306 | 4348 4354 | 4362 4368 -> 7.21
